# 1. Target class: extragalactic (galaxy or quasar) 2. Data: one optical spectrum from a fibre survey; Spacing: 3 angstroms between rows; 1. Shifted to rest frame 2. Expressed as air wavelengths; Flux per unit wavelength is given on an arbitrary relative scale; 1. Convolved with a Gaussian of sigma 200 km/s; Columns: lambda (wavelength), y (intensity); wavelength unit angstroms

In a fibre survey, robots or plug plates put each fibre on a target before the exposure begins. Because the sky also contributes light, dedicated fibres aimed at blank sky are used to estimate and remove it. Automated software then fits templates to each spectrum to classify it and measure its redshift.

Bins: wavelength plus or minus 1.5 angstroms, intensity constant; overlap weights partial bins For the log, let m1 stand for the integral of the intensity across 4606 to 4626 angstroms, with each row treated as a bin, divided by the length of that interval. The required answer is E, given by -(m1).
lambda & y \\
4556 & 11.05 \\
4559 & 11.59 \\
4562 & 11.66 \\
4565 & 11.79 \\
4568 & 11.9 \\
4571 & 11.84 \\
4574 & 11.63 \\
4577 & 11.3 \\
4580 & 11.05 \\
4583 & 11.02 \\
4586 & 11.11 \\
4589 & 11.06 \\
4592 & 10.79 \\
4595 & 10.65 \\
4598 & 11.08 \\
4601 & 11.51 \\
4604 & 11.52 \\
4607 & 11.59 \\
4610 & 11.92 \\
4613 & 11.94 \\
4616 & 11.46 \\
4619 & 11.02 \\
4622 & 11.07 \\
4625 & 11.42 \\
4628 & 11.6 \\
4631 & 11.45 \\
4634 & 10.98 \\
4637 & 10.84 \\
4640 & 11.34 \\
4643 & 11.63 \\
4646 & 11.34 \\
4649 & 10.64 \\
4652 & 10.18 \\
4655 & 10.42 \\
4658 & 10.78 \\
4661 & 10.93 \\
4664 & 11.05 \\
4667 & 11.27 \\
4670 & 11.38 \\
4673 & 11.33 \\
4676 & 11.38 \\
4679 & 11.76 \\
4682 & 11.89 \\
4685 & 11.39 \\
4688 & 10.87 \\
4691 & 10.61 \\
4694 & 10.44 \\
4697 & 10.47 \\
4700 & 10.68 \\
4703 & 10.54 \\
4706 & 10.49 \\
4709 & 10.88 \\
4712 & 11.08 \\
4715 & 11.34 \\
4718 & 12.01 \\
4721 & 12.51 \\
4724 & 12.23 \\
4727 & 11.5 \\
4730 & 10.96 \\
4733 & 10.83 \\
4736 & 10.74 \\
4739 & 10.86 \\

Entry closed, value -11.5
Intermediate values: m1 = 11.5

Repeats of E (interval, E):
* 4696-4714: -10.7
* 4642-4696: -11.1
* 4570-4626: -11.3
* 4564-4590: -11.4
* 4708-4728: -11.7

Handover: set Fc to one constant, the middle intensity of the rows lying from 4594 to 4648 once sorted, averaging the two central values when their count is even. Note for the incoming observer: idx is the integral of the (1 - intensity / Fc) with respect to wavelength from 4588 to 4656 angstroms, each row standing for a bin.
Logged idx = 1.4 angstroms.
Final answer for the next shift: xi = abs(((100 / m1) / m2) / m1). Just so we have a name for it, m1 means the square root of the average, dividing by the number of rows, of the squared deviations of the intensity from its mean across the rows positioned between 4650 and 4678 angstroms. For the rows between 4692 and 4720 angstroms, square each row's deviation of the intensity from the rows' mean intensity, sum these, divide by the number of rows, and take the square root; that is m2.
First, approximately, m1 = 0.41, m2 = 0.49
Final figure 1193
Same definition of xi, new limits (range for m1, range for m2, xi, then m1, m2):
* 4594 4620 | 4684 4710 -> 2191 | 0.40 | 0.29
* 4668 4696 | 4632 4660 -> 1052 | 0.46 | 0.44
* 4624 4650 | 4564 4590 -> 2639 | 0.33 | 0.35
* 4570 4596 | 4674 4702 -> 1491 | 0.36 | 0.53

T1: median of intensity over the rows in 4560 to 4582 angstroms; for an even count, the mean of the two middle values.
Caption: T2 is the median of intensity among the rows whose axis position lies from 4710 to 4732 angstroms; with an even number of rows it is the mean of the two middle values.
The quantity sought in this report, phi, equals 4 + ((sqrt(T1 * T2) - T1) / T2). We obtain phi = 3.99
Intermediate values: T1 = 11.7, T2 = 11.5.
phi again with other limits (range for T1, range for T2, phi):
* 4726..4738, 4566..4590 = 4.01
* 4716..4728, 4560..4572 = 3.99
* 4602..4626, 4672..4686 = 4.00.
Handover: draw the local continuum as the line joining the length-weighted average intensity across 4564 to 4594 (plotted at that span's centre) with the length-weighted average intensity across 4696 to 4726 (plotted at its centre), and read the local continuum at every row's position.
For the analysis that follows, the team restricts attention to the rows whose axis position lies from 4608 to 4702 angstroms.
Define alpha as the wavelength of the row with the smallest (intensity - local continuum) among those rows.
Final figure 4652 angstroms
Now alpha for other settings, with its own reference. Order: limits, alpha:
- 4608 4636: 4634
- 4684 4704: 4694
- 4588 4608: 4595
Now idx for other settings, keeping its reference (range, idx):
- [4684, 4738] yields 1.7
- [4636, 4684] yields 1.2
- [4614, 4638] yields 0.4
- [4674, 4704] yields 1.1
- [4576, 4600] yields 0.9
